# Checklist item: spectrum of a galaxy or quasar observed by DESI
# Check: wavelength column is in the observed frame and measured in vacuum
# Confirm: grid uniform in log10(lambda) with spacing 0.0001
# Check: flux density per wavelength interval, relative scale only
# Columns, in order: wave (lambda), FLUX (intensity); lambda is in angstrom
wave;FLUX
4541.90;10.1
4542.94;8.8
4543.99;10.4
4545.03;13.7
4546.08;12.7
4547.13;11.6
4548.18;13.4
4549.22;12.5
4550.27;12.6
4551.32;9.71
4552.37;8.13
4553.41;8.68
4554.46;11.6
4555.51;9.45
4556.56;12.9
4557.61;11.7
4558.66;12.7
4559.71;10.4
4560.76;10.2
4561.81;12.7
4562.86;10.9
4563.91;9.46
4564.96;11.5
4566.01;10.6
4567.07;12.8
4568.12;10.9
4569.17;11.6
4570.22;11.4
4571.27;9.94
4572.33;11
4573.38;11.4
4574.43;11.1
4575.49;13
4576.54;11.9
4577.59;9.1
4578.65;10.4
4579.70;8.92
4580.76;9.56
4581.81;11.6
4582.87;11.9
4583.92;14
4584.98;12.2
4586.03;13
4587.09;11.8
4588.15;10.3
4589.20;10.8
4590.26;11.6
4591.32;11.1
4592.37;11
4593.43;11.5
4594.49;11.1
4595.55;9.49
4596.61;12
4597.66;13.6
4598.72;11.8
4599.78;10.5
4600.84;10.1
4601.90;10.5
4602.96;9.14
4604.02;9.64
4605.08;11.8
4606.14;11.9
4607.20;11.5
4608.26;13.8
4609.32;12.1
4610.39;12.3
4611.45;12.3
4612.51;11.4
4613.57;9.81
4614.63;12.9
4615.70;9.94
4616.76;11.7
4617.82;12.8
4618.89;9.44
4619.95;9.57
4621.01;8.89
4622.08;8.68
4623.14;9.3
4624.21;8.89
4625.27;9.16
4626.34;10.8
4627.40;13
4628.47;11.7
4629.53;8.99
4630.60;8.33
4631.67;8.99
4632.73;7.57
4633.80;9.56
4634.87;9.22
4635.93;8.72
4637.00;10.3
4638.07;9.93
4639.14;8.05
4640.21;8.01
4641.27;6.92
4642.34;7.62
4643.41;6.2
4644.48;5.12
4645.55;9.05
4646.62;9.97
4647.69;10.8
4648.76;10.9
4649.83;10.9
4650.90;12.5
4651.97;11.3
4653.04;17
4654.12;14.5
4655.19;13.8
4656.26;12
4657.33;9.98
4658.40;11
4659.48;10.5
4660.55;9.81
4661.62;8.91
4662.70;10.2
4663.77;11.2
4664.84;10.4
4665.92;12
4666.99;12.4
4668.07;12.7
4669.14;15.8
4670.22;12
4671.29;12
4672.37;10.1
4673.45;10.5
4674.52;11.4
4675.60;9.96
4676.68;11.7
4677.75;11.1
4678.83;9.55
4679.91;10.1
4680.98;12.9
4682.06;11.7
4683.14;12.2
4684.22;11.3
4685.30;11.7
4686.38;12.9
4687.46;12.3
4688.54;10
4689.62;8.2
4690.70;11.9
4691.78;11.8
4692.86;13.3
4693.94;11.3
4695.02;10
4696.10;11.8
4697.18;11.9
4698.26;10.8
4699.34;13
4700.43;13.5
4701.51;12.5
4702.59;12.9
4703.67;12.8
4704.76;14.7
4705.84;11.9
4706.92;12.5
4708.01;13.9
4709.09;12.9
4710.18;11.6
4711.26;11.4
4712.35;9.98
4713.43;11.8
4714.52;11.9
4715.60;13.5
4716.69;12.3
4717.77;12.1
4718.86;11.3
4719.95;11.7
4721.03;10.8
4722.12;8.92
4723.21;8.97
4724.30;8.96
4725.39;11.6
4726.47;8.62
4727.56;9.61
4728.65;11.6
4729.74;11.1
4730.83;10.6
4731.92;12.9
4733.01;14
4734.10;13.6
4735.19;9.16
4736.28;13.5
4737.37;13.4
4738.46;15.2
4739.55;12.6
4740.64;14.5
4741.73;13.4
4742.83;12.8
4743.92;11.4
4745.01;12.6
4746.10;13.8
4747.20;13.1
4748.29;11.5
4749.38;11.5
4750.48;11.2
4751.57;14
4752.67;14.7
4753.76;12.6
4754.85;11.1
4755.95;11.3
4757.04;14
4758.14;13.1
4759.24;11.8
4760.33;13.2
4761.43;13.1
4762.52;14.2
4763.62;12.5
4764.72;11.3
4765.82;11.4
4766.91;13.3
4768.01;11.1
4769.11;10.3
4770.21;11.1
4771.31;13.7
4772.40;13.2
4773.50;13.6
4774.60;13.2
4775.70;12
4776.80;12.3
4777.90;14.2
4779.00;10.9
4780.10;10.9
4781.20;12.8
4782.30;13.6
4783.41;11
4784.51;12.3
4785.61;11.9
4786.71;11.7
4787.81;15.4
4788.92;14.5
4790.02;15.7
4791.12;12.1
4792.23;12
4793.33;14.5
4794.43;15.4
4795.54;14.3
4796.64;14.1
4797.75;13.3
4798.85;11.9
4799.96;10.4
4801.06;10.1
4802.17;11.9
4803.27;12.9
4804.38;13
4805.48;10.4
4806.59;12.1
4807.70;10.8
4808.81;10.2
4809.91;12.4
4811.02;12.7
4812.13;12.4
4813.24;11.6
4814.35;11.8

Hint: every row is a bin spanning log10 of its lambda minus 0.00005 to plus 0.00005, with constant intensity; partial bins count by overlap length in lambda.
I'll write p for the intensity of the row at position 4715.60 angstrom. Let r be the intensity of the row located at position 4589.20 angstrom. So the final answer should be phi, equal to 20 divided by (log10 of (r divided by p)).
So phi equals -206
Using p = 13.5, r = 10.8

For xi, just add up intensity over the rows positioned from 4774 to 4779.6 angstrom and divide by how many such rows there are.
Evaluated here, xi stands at 12.5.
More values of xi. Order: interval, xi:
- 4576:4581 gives 10.0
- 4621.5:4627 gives 9.4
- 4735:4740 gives 12.8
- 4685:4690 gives 11.0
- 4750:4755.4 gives 12.7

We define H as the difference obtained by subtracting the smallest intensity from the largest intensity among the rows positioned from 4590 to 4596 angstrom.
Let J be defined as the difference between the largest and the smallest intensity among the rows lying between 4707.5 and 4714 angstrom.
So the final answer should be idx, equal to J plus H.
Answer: 6.0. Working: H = 2.1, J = 3.9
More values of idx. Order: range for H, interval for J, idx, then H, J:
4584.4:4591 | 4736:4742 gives 5.3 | 2.7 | 2.6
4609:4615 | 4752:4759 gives 6.7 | 3.1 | 3.6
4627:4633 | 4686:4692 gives 10.1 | 5.4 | 4.7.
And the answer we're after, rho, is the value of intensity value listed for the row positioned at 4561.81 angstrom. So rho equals 12.7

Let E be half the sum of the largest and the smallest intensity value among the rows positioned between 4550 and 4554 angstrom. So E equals 10.4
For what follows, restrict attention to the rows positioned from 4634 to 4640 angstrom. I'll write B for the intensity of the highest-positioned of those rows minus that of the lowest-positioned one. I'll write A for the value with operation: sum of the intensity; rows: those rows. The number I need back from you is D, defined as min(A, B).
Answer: -1.2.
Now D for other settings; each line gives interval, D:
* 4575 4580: -4.1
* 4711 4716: 2.1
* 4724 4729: 2.6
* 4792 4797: 2.1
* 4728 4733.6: 2.4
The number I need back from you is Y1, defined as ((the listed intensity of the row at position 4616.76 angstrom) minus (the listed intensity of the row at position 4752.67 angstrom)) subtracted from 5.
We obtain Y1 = 8.0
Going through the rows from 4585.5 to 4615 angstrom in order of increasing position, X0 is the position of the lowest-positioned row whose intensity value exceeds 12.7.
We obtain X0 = 4586.03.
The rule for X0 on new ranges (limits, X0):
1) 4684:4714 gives 4686.38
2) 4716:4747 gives 4731.92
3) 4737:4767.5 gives 4737.37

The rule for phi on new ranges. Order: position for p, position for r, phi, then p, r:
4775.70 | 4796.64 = 286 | 12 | 14.1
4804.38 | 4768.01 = -291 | 13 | 11.1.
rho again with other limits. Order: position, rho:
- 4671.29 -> 12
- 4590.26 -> 11.6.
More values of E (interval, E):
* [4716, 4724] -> 10.6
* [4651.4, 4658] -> 13.5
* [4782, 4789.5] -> 13.2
